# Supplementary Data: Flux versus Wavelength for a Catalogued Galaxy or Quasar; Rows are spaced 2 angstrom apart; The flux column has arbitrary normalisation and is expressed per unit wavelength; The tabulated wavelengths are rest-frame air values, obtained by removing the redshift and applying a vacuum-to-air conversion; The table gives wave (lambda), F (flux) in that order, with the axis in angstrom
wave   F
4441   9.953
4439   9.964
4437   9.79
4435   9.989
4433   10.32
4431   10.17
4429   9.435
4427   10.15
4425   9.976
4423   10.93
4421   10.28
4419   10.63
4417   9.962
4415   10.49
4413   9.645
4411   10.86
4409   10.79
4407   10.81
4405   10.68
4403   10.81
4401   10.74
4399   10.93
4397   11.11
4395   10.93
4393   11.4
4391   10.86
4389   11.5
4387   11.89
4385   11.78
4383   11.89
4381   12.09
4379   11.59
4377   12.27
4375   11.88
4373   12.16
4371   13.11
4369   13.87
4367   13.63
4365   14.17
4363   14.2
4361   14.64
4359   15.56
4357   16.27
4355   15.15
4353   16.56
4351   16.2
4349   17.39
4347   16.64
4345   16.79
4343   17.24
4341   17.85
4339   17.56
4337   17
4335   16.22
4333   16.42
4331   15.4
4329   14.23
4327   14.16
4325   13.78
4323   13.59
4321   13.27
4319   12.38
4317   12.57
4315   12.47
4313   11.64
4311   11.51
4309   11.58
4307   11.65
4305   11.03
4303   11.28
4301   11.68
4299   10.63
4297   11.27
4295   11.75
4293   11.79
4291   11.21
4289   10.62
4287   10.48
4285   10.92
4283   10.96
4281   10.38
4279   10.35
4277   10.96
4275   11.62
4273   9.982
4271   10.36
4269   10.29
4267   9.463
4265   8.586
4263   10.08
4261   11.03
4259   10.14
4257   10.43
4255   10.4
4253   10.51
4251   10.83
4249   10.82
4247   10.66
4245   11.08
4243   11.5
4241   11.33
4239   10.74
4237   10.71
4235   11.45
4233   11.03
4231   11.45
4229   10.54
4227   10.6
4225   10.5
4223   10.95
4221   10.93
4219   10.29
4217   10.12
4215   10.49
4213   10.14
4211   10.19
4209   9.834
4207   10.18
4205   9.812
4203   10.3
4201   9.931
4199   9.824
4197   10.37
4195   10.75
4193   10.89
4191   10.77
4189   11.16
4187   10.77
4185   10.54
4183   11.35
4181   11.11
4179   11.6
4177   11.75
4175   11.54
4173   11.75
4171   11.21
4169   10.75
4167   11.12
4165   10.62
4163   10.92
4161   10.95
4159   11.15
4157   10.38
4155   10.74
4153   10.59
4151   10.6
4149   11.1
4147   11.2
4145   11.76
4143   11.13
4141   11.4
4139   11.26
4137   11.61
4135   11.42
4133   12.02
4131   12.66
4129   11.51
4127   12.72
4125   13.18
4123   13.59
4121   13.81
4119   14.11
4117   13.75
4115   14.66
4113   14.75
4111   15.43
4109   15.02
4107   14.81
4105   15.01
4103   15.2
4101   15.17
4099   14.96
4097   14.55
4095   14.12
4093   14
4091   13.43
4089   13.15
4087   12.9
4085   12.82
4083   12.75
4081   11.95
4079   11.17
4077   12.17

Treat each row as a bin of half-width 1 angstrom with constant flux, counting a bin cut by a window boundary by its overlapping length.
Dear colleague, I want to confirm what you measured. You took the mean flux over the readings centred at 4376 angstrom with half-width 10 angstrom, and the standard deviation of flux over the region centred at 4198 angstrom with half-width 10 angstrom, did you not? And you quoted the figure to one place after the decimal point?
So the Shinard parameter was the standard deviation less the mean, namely -12.0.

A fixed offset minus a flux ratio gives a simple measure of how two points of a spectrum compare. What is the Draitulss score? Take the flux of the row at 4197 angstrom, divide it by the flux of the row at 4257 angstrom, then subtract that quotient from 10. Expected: 9.01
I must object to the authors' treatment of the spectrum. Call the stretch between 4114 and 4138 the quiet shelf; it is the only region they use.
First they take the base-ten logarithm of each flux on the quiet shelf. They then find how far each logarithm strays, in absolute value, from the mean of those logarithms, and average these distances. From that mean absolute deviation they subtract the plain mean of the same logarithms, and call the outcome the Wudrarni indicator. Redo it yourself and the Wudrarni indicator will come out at -1.08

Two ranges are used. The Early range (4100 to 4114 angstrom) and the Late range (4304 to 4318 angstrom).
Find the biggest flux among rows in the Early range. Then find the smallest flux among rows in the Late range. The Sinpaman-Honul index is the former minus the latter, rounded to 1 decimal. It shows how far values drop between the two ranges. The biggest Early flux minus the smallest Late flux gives 4.4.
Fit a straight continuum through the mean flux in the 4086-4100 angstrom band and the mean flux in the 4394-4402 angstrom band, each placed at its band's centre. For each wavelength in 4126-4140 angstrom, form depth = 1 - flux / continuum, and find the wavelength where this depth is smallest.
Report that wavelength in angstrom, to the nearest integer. 4127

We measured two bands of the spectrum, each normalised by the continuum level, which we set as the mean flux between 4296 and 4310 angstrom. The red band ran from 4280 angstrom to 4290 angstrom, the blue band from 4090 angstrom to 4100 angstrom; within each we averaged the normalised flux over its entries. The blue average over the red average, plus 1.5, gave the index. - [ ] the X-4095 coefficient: 2.83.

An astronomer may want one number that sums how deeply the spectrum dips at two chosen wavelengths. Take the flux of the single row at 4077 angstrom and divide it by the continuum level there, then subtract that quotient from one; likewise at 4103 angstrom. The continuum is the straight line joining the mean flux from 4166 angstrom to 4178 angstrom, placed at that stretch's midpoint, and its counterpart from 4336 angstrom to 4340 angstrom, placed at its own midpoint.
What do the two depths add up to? -1.2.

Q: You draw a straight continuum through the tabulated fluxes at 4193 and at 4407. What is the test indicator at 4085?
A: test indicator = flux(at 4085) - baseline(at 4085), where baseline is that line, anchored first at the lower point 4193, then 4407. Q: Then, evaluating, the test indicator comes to 2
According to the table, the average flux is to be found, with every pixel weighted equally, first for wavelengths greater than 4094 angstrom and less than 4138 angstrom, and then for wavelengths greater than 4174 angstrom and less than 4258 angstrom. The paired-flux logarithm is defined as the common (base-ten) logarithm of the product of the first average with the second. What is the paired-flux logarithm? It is 2.17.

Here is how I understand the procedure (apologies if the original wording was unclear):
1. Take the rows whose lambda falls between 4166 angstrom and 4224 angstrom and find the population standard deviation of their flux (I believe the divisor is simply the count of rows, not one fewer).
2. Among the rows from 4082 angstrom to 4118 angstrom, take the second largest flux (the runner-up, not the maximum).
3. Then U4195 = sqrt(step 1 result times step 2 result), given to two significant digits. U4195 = 3.0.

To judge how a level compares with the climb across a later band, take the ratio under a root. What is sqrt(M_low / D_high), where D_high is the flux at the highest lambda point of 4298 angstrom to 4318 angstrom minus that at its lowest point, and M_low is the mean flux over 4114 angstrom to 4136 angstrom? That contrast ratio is 2.6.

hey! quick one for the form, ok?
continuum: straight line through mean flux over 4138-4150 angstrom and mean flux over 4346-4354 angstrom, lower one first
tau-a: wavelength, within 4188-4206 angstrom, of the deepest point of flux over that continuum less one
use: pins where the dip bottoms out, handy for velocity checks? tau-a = 4205 angstrom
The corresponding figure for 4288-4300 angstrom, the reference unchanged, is 4299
